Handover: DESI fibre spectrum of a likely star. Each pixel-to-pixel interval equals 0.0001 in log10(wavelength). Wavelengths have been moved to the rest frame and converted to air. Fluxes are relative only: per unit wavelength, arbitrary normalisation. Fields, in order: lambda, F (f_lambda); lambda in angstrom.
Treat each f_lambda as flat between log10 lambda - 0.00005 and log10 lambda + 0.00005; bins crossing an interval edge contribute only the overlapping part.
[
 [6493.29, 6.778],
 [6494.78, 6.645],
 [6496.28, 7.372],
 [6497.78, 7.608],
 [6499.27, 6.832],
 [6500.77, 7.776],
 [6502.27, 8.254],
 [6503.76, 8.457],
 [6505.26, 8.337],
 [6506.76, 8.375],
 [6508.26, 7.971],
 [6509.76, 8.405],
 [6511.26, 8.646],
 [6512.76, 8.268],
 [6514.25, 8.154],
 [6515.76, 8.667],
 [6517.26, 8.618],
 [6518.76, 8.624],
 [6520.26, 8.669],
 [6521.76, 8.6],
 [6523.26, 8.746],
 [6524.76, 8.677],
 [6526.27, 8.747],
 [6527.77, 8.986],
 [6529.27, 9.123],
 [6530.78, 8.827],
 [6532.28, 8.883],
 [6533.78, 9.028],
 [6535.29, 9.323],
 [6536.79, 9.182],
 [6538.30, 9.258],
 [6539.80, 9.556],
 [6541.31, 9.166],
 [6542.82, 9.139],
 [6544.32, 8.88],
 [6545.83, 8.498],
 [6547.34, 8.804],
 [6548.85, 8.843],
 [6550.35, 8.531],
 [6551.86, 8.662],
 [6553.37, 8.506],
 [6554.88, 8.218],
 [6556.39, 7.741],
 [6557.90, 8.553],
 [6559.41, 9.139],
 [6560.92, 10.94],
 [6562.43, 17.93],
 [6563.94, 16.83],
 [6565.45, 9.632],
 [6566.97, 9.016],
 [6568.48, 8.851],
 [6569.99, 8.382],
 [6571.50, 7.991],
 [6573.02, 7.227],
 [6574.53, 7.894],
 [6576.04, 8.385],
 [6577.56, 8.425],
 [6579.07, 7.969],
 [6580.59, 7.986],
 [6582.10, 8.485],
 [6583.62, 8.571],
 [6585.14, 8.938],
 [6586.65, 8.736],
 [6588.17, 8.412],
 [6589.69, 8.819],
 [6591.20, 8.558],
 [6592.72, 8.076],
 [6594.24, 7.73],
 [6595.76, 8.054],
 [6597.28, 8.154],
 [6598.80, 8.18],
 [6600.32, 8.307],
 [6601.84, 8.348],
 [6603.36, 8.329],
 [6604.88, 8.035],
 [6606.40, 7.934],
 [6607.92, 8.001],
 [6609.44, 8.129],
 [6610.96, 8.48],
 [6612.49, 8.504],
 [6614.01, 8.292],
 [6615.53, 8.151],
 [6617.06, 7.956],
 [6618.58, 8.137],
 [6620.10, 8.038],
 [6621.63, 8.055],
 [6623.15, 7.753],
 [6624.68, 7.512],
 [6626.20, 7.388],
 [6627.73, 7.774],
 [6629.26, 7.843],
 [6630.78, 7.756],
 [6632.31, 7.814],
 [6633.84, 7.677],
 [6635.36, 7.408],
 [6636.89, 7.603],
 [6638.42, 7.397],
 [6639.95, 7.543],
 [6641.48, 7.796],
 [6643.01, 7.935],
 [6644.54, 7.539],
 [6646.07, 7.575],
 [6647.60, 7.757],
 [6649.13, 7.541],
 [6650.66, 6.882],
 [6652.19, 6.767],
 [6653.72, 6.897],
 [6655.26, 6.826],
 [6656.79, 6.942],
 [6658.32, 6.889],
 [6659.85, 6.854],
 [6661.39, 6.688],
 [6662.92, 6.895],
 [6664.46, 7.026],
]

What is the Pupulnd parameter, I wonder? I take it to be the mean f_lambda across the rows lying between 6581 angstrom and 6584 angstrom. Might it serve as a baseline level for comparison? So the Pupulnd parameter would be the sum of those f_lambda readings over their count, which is 8.5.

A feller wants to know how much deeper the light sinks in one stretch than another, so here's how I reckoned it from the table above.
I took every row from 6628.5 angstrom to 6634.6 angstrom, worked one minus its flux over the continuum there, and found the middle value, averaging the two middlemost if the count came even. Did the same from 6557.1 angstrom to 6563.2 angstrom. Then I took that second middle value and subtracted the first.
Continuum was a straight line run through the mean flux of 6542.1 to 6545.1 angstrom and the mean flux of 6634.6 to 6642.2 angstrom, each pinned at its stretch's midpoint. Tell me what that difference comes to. -0.13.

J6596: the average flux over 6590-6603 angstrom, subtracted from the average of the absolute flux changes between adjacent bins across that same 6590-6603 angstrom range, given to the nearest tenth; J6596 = -8.0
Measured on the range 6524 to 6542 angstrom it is -8.9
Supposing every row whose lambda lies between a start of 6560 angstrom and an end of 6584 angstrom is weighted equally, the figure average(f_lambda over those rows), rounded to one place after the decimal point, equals 9.7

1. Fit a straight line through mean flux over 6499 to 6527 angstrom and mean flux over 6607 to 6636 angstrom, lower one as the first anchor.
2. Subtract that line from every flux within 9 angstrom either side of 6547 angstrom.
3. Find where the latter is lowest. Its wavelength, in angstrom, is 6554.88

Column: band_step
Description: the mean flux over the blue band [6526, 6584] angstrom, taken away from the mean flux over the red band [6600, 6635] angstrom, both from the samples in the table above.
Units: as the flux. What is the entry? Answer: -1.2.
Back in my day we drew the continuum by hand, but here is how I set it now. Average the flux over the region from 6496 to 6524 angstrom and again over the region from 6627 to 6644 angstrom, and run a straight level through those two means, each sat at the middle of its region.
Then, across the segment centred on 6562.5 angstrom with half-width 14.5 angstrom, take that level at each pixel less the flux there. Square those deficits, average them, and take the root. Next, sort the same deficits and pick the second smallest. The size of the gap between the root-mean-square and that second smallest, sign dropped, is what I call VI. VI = 12.0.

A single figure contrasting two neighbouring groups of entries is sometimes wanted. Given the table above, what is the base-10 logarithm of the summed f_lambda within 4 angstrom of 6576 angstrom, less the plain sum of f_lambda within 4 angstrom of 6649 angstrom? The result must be -35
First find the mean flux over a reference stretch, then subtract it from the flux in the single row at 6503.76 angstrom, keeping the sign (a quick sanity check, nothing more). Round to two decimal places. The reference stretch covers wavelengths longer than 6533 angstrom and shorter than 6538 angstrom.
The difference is -0.72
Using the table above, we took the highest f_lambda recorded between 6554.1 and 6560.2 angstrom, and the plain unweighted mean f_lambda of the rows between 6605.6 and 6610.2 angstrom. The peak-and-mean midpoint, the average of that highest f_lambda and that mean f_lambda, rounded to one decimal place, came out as 8.6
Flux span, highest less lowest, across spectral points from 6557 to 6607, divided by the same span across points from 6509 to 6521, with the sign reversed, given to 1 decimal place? -20.8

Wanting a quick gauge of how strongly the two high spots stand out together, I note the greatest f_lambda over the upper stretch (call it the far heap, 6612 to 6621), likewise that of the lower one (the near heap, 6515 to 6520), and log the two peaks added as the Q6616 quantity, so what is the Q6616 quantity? 17.2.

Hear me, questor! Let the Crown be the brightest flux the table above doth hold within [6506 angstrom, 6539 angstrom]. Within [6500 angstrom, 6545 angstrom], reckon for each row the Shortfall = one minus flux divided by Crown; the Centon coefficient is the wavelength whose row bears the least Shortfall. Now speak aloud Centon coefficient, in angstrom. 6539.80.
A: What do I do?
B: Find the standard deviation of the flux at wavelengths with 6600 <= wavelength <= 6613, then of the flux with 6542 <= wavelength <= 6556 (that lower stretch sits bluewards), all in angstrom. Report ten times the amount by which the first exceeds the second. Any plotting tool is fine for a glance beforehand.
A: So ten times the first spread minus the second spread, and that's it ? -0.6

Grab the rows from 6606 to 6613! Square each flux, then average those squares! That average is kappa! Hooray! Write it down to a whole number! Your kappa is 67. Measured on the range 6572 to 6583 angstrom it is 65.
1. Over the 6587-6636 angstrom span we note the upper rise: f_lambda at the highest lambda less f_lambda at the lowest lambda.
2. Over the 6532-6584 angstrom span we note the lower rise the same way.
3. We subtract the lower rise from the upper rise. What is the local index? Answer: -0.7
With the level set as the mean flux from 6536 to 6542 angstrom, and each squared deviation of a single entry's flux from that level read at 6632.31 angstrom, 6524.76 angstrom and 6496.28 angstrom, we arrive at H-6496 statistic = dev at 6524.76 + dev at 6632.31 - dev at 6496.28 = -1.1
